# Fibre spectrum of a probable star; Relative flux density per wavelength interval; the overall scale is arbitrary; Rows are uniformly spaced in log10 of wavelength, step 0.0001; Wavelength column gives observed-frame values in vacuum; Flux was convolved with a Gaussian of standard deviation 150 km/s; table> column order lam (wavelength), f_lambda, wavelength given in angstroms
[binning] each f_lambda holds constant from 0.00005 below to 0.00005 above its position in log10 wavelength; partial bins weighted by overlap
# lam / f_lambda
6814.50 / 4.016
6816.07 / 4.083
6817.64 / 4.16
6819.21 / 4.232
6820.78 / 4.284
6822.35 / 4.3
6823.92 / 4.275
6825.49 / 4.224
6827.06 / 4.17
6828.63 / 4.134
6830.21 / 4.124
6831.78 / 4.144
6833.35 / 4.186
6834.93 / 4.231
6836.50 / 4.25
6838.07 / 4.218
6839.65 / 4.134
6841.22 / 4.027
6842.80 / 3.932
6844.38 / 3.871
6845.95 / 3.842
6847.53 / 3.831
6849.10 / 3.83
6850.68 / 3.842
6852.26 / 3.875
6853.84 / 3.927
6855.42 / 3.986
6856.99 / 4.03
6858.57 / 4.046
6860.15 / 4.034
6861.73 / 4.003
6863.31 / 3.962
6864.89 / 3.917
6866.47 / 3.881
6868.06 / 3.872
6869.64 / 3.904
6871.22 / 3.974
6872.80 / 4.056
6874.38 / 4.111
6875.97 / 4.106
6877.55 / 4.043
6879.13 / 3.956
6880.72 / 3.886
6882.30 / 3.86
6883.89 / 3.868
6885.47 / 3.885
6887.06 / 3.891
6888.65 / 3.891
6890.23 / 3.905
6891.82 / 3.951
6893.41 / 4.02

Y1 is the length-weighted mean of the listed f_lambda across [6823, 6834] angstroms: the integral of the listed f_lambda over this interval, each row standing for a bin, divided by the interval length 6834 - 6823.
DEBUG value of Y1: 4.18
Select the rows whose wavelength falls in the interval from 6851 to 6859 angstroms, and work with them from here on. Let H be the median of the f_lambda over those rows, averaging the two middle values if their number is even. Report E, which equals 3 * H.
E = 12.0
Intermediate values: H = 4.0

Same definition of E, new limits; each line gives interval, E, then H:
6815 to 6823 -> 12.7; 4.2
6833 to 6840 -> 12.7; 4.2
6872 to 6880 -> 12.2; 4.1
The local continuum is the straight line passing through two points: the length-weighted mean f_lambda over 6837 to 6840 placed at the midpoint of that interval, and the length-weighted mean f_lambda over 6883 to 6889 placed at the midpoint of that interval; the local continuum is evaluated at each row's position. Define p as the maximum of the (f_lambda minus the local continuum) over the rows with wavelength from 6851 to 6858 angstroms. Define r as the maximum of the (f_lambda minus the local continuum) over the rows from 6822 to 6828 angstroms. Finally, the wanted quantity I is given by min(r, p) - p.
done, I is 0.00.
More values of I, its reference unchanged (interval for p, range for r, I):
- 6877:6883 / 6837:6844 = -0.08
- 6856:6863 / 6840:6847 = -0.13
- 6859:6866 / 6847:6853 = -0.21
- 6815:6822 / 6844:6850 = -0.26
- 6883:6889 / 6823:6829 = -0.04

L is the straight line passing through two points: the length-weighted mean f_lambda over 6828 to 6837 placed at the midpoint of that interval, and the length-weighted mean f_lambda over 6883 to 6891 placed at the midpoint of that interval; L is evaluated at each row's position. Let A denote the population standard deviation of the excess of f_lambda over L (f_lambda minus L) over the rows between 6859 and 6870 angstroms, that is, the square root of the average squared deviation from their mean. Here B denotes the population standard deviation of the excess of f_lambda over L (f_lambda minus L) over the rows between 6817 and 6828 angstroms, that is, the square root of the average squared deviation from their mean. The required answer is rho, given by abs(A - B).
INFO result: 0.01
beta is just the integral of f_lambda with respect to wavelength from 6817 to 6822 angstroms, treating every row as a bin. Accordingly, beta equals 21.2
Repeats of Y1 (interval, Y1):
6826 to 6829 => 4.17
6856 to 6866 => 4.00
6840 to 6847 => 3.93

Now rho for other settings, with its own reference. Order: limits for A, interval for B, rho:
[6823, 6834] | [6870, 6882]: 0.03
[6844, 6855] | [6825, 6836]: 0.00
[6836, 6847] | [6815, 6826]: 0.05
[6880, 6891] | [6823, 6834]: 0.01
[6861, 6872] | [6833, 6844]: 0.05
